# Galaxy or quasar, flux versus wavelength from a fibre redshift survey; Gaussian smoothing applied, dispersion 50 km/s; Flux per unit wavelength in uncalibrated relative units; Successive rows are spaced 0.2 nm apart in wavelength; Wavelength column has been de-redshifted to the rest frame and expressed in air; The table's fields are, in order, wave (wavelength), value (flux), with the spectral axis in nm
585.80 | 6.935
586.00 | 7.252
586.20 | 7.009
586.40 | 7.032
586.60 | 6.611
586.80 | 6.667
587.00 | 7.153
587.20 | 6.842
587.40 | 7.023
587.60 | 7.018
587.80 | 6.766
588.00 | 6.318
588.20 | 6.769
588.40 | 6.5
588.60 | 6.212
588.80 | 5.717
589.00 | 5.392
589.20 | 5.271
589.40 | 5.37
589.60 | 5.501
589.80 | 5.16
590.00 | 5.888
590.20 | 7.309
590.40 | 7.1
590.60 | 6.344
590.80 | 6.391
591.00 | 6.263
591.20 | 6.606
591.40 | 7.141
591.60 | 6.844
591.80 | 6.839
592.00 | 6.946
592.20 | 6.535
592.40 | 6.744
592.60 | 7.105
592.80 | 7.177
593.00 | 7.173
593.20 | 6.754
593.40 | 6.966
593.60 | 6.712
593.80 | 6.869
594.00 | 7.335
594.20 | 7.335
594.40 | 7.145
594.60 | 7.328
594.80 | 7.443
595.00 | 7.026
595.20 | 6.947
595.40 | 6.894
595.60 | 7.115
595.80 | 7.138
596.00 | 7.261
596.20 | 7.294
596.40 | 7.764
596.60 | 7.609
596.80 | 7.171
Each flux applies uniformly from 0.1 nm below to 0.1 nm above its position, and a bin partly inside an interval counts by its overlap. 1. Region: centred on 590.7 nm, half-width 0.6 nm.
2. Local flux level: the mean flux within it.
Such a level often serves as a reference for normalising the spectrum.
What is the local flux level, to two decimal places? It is 6.67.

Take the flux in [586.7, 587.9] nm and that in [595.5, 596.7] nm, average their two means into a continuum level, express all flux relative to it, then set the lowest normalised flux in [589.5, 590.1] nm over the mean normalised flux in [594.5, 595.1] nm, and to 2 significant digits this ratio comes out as 0.71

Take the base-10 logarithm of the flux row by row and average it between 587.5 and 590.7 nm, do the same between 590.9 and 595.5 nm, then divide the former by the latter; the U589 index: 0.93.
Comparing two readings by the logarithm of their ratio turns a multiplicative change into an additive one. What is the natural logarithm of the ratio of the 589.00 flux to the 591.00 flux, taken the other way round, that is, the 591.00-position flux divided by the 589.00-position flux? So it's 0.15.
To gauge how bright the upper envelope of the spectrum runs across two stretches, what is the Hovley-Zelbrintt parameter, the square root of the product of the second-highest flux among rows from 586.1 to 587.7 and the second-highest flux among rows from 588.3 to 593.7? 7.10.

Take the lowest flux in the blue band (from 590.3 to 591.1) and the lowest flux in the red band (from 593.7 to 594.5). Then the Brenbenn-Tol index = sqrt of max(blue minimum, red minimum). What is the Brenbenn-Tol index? 2.62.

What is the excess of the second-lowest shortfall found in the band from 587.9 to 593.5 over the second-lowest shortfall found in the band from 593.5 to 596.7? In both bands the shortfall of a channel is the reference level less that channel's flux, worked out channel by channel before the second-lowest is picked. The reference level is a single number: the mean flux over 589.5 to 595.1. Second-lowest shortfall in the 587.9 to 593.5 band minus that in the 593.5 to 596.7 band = 0.4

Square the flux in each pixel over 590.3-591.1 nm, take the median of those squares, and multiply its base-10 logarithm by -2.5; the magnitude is -4.02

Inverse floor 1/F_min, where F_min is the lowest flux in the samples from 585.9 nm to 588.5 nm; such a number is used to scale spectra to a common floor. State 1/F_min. 0.158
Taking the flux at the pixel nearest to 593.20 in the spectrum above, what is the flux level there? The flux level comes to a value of 6.754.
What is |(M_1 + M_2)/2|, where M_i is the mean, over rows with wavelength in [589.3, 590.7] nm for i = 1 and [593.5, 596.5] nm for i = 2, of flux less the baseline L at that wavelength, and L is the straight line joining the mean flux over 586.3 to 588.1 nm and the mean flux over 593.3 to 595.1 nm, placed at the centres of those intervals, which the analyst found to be 0.42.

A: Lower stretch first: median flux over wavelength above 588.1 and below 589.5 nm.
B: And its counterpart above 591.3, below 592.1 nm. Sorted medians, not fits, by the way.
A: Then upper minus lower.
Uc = 1.2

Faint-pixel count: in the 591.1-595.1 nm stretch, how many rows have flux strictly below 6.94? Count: 8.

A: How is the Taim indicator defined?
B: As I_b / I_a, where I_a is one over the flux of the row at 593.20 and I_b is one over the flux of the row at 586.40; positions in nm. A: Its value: 0.96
